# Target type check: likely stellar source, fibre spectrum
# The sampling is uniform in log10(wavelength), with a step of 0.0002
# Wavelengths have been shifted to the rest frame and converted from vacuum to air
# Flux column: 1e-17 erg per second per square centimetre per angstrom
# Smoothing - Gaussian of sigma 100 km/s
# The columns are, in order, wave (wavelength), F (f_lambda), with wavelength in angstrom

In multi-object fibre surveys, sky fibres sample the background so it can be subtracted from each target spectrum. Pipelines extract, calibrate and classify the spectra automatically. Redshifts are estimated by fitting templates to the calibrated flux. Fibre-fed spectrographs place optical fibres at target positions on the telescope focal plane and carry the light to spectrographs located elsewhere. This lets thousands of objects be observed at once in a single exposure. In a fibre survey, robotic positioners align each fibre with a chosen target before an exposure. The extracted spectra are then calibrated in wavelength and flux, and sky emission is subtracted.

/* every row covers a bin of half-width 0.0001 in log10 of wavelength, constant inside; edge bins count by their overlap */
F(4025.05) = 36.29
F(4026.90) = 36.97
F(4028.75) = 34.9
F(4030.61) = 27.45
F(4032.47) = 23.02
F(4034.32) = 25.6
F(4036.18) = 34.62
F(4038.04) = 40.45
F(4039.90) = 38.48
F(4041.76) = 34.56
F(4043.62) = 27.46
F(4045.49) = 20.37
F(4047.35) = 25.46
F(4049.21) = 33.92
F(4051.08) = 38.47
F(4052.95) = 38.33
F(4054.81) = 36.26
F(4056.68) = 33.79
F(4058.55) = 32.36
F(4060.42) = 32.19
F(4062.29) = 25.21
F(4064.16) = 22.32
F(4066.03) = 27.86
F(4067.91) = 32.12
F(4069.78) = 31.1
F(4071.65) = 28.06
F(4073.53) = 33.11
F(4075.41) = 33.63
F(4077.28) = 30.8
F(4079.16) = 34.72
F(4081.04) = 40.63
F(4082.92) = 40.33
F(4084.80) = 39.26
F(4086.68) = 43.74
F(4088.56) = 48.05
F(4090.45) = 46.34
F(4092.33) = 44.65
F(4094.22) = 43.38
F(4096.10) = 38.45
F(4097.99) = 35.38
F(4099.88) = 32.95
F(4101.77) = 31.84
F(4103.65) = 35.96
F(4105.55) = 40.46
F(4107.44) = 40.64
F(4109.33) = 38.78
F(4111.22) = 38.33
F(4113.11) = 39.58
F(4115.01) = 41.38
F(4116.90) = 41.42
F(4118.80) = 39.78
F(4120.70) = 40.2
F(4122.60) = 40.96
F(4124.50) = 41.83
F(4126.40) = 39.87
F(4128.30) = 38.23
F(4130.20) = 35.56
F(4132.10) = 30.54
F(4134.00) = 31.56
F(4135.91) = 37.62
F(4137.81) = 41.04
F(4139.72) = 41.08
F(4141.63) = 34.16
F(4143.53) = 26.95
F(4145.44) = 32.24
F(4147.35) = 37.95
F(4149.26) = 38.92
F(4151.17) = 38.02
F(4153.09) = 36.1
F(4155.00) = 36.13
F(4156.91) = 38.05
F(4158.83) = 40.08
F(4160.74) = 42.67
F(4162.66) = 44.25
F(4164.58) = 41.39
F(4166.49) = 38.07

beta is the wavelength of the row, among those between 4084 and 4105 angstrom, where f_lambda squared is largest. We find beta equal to 4088.56 angstrom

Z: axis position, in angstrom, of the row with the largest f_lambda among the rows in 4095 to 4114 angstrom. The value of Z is 4107.44 angstrom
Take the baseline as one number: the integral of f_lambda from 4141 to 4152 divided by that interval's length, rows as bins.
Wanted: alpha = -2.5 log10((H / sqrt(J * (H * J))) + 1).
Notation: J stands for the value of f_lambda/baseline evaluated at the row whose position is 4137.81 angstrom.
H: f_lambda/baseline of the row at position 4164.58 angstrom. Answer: -0.71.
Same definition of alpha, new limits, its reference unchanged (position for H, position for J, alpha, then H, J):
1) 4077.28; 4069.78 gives -0.78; 0.9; 0.90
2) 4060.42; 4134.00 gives -0.78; 0.9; 0.91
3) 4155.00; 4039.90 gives -0.71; 1.0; 1.11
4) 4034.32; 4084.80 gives -0.61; 0.7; 1.13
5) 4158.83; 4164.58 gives -0.70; 1.2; 1.19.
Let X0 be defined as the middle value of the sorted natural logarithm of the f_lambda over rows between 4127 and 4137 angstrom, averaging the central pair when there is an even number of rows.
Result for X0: 3.57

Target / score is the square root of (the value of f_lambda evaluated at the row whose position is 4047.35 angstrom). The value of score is 5.0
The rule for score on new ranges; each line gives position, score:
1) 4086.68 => 6.6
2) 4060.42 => 5.7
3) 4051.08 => 6.2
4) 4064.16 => 4.7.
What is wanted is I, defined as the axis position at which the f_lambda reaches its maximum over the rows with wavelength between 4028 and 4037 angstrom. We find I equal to 4028.75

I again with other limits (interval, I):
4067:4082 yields 4081.04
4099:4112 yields 4107.44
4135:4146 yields 4139.72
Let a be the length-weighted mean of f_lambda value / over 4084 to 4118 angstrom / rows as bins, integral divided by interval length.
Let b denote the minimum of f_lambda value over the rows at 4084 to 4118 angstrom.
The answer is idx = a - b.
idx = 8.2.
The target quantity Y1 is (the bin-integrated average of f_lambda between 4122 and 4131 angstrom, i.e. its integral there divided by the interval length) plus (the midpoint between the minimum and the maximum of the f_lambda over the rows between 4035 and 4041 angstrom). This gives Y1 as 77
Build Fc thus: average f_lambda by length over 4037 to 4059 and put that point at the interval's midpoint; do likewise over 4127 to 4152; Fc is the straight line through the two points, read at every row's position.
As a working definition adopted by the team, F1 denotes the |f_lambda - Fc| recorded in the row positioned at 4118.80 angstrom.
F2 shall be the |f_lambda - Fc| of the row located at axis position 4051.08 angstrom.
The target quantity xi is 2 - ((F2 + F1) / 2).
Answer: -2.8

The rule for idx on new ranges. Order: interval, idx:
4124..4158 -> 9.4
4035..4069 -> 11.5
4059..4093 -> 12.8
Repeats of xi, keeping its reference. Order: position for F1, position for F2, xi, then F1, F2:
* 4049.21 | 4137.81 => -0.9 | 1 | 5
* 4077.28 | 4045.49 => -6.1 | 3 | 13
